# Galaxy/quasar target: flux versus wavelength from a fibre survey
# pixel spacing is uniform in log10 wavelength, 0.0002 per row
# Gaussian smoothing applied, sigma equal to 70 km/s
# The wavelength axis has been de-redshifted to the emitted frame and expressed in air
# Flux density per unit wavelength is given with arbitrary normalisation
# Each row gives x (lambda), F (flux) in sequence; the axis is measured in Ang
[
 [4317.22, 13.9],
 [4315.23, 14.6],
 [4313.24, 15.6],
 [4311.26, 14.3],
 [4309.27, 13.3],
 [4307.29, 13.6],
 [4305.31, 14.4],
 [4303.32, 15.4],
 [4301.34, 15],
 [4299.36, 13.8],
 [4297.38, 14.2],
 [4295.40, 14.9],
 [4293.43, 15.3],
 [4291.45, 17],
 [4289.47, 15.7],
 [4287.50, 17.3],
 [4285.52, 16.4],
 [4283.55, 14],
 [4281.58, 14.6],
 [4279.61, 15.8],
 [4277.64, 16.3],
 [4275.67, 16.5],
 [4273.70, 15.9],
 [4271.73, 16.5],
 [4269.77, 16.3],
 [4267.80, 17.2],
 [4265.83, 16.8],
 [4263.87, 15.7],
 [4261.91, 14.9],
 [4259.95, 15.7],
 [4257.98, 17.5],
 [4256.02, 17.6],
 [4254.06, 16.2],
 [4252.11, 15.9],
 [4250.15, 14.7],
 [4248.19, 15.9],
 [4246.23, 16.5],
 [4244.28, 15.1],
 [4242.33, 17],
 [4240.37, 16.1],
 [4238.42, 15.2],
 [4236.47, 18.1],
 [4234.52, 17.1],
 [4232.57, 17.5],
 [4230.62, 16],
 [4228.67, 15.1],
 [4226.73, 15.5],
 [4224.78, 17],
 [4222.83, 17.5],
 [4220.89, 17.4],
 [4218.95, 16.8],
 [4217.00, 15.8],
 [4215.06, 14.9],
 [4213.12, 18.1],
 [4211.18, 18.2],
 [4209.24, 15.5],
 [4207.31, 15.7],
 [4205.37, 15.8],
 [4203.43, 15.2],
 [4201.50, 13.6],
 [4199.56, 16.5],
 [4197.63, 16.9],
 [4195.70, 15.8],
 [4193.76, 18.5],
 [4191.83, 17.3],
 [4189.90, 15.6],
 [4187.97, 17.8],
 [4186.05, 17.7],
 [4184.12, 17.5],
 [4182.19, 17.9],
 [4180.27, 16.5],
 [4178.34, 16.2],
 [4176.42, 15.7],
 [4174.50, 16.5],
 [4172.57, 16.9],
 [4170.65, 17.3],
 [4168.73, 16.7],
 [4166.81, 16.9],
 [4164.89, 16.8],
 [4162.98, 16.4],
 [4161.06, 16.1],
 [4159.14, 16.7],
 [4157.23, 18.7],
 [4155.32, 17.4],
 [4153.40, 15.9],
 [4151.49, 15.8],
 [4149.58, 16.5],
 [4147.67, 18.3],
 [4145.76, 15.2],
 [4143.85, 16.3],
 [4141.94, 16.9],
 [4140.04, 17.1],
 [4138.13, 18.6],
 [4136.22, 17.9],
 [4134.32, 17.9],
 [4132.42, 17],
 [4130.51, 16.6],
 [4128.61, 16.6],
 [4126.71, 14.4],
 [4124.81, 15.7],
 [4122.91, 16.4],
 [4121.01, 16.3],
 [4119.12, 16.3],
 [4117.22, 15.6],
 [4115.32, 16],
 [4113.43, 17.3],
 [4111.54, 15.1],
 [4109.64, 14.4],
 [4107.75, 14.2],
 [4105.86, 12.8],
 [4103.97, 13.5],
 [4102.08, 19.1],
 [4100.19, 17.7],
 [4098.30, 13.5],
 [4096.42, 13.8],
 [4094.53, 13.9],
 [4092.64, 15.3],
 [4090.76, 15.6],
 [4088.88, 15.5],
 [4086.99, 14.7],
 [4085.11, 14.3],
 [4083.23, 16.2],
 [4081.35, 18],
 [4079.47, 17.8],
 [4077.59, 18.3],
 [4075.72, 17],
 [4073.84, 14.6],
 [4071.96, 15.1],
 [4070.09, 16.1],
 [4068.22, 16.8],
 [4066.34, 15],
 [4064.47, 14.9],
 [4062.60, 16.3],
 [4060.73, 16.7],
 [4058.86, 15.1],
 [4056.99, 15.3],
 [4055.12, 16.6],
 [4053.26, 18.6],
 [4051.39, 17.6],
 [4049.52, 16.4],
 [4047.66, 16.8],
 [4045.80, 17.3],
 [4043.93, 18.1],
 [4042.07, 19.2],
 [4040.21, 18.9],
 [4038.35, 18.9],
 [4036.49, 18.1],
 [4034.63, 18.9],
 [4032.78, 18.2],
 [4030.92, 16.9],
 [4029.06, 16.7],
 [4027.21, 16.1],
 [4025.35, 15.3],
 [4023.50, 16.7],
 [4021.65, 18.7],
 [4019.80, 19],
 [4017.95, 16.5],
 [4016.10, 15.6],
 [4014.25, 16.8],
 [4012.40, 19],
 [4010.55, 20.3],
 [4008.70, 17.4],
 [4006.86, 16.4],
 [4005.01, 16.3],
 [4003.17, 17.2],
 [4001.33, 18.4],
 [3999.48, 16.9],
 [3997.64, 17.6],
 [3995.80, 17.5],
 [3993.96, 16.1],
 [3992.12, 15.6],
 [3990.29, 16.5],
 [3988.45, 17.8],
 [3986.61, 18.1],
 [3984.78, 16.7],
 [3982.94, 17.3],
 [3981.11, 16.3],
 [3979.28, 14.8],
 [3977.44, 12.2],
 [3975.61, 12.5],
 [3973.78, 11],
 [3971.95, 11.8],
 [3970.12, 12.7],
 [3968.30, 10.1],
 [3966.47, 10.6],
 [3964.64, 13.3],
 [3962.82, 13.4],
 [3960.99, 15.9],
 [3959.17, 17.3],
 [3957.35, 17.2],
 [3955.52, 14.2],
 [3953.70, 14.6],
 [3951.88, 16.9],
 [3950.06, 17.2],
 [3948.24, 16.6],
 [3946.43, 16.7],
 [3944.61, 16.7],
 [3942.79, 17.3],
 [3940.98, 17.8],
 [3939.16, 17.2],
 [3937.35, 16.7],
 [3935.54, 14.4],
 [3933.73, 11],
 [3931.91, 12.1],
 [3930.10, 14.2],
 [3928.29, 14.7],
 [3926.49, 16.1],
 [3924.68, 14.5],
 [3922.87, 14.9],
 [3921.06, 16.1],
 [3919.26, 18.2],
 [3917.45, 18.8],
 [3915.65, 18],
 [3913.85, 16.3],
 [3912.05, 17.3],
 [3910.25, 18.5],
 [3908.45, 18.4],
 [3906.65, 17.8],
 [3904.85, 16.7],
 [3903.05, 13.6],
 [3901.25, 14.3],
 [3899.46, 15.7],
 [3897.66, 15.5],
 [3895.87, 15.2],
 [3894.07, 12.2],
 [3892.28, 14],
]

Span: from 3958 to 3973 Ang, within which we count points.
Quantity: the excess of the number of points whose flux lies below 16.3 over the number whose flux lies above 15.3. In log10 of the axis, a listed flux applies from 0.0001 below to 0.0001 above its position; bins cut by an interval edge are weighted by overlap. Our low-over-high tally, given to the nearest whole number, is 5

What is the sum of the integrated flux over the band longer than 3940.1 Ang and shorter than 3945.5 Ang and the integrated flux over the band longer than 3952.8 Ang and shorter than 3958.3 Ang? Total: 178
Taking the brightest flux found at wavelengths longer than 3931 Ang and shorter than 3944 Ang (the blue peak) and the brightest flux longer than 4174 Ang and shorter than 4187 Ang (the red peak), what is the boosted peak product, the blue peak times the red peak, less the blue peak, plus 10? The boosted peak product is 311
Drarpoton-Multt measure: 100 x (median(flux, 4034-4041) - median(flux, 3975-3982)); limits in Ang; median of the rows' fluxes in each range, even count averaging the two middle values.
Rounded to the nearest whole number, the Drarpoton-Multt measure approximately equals 525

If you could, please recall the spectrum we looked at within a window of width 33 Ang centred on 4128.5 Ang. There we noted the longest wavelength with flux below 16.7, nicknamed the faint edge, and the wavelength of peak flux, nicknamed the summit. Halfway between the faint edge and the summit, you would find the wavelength 4141.0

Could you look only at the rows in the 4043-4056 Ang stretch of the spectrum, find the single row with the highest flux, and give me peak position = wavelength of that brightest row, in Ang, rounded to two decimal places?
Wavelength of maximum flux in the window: 4053.26 Ang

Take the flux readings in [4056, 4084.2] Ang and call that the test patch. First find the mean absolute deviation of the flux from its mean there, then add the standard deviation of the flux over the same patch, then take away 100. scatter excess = -97.8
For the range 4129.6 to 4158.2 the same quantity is -98.1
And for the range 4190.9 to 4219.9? -97.6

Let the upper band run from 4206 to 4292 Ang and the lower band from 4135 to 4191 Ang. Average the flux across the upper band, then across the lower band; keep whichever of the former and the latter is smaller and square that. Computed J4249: 265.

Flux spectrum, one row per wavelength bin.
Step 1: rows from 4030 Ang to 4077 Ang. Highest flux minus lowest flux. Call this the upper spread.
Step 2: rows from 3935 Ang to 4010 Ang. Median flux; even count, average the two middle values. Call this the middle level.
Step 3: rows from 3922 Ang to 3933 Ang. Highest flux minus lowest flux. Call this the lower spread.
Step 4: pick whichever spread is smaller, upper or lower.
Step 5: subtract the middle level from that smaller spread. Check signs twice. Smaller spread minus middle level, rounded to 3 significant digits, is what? -12.6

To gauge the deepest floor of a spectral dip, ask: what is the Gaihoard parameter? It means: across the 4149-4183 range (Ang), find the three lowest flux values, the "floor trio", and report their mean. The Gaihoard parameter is 15.8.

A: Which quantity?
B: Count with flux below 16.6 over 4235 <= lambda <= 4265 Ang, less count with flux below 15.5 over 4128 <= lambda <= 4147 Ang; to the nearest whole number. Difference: 10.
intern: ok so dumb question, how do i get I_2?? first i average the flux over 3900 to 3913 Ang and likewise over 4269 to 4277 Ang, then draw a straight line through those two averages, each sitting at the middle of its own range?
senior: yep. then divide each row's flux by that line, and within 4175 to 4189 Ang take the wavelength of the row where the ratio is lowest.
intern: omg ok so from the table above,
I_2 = 4176.42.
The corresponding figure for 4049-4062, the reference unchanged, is 4058.86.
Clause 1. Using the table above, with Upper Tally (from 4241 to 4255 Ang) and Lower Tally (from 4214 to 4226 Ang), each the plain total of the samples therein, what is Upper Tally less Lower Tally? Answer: 12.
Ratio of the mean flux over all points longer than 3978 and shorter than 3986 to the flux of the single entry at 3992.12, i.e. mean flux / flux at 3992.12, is 1.04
